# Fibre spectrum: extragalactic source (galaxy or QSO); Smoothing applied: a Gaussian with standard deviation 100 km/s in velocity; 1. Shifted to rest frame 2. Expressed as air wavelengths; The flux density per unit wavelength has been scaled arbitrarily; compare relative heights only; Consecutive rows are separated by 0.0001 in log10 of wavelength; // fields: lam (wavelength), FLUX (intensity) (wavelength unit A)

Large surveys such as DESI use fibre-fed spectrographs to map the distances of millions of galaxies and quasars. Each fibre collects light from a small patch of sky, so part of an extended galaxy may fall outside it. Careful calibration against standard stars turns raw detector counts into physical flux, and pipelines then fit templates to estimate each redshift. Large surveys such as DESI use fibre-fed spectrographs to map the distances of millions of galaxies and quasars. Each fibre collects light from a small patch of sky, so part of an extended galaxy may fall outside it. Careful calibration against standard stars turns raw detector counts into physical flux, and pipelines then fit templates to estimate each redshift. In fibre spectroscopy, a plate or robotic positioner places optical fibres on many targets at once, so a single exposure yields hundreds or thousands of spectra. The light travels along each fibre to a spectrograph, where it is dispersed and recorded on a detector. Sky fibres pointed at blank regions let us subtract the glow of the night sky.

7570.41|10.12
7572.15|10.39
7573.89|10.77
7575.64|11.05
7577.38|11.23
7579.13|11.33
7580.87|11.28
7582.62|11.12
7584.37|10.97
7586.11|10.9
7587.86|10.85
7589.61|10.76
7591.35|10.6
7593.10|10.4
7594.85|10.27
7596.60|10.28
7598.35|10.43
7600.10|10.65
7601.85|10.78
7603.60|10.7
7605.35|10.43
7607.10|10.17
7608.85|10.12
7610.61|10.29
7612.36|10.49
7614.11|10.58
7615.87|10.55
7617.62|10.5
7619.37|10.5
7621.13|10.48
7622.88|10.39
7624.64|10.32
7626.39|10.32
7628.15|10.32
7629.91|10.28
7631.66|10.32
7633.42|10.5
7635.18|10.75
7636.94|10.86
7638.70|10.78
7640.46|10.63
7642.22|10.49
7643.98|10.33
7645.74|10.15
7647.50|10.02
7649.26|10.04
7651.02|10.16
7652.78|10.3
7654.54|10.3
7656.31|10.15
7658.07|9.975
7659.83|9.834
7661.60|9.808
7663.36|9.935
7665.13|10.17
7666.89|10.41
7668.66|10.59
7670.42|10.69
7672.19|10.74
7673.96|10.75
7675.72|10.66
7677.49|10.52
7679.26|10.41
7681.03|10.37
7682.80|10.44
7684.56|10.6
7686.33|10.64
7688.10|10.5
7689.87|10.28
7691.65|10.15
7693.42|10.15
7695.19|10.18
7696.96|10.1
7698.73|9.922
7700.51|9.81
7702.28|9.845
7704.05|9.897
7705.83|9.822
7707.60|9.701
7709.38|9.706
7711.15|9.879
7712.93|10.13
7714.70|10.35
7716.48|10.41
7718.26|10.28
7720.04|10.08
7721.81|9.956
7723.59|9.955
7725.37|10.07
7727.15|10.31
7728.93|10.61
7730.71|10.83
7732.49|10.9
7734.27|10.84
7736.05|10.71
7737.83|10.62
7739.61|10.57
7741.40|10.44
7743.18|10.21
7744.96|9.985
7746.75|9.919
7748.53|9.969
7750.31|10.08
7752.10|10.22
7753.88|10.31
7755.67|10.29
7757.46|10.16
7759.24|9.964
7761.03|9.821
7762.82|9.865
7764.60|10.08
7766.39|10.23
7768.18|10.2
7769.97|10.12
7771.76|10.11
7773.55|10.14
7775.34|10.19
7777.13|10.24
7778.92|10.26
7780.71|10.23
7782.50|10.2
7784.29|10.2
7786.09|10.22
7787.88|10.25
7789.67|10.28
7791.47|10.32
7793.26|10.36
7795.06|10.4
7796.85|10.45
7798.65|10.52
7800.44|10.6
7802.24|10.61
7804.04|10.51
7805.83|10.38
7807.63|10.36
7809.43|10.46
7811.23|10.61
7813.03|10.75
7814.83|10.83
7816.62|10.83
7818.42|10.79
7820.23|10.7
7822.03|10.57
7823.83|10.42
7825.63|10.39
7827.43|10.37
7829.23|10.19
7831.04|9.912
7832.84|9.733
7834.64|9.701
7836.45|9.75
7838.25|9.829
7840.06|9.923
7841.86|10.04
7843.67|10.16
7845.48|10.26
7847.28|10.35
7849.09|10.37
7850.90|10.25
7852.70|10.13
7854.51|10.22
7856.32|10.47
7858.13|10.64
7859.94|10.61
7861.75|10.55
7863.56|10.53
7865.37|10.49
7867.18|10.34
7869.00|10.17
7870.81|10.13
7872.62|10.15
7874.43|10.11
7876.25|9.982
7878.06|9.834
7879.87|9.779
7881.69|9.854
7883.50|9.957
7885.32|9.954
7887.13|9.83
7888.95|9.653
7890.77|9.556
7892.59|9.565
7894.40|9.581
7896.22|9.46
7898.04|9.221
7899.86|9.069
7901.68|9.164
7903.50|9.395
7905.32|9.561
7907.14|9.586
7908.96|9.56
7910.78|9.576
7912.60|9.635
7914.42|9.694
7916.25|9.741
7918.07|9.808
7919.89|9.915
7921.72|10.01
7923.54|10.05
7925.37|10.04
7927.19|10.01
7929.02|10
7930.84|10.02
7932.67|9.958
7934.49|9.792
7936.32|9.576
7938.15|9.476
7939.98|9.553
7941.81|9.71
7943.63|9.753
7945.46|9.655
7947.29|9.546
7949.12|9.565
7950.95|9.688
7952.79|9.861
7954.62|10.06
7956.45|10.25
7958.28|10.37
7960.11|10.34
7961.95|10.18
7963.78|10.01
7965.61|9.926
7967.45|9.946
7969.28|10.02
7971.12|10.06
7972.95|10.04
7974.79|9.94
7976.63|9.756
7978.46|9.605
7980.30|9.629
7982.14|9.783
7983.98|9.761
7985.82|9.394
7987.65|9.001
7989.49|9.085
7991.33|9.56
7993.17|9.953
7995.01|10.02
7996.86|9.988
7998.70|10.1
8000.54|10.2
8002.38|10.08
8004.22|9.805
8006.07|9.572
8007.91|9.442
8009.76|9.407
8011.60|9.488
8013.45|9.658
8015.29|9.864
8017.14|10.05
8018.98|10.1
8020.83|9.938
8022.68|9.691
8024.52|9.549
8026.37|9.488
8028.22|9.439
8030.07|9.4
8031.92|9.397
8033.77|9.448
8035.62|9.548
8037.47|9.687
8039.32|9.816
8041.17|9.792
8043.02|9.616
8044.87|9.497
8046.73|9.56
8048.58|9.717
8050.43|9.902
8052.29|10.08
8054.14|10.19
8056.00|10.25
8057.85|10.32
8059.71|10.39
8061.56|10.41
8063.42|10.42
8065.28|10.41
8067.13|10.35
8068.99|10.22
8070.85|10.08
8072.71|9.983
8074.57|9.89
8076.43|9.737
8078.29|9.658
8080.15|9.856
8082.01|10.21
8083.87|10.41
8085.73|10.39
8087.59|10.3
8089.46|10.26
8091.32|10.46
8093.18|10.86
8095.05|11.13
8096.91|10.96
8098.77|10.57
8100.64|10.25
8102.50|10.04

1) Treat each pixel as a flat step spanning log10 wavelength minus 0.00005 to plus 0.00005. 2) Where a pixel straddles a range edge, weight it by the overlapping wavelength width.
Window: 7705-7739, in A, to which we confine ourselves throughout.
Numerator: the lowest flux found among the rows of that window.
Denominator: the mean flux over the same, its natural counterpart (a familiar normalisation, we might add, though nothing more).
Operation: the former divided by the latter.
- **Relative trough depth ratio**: 0.944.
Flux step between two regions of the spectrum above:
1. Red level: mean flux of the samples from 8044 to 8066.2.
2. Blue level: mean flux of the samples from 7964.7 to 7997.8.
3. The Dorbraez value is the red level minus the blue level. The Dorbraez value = 0.3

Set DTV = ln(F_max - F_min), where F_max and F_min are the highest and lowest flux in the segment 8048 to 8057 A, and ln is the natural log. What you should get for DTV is -0.63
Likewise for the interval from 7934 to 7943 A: -1.15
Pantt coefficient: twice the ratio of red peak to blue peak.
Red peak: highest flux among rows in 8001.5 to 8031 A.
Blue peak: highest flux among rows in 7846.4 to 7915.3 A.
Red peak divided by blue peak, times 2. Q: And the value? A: 1.90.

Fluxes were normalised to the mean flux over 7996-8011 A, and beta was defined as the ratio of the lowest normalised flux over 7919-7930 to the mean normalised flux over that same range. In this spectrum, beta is 0.991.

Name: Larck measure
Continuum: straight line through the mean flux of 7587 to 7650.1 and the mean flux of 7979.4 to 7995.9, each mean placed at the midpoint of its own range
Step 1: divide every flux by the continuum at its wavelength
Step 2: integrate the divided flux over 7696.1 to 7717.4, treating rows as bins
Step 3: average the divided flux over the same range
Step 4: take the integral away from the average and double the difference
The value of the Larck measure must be -39.5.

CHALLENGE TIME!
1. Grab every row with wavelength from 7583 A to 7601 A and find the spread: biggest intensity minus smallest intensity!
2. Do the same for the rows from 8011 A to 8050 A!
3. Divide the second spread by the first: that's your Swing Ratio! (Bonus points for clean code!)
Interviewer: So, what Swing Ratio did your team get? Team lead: 1.0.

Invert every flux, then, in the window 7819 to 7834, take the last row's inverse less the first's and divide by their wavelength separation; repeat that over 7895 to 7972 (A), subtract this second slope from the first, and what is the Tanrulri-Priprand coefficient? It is 0.0008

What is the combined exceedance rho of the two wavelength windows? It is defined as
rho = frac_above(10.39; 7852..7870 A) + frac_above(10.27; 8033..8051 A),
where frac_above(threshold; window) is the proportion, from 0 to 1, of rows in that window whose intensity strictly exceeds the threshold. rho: 0.6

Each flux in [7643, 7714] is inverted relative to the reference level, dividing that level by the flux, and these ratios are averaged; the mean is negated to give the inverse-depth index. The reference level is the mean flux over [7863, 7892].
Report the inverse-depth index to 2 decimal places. -0.98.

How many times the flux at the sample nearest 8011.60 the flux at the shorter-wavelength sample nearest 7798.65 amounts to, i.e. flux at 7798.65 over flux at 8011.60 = 1.11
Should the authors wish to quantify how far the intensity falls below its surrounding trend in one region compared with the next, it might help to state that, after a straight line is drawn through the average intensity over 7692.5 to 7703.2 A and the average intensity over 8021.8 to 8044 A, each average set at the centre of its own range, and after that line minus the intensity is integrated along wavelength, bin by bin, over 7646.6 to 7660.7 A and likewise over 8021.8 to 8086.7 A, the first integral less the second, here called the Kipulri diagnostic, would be 23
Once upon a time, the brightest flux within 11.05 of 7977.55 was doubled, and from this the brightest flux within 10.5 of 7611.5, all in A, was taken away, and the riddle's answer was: 9.3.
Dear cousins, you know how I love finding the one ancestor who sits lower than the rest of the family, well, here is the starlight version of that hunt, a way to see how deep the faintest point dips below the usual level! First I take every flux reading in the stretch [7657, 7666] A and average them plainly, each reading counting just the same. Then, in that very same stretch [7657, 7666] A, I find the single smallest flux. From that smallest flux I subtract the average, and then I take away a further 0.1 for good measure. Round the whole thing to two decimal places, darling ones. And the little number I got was -0.24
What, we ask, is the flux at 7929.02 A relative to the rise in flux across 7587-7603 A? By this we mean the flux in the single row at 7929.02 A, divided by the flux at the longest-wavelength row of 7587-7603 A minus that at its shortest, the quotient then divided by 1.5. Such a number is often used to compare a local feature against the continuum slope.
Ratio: -95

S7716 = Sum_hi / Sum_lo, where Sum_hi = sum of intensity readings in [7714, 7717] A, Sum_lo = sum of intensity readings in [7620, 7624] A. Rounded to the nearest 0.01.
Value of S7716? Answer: 0.99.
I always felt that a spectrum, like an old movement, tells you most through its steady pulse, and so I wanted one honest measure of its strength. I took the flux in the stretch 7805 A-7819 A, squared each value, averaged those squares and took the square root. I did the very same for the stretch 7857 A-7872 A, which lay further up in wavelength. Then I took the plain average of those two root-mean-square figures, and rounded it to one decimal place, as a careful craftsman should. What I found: 10.5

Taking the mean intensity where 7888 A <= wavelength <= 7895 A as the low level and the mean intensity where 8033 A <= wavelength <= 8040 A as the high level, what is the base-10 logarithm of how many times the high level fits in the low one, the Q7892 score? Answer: -0.002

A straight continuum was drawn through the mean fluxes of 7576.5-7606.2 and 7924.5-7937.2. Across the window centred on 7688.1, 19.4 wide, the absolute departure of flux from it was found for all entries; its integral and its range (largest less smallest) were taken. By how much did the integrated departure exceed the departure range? 3.7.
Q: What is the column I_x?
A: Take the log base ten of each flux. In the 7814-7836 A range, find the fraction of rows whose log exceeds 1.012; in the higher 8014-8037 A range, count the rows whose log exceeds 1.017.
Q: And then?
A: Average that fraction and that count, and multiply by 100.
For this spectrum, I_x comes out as 33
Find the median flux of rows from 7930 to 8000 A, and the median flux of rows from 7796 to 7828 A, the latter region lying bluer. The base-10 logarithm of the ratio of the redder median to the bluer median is -0.031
